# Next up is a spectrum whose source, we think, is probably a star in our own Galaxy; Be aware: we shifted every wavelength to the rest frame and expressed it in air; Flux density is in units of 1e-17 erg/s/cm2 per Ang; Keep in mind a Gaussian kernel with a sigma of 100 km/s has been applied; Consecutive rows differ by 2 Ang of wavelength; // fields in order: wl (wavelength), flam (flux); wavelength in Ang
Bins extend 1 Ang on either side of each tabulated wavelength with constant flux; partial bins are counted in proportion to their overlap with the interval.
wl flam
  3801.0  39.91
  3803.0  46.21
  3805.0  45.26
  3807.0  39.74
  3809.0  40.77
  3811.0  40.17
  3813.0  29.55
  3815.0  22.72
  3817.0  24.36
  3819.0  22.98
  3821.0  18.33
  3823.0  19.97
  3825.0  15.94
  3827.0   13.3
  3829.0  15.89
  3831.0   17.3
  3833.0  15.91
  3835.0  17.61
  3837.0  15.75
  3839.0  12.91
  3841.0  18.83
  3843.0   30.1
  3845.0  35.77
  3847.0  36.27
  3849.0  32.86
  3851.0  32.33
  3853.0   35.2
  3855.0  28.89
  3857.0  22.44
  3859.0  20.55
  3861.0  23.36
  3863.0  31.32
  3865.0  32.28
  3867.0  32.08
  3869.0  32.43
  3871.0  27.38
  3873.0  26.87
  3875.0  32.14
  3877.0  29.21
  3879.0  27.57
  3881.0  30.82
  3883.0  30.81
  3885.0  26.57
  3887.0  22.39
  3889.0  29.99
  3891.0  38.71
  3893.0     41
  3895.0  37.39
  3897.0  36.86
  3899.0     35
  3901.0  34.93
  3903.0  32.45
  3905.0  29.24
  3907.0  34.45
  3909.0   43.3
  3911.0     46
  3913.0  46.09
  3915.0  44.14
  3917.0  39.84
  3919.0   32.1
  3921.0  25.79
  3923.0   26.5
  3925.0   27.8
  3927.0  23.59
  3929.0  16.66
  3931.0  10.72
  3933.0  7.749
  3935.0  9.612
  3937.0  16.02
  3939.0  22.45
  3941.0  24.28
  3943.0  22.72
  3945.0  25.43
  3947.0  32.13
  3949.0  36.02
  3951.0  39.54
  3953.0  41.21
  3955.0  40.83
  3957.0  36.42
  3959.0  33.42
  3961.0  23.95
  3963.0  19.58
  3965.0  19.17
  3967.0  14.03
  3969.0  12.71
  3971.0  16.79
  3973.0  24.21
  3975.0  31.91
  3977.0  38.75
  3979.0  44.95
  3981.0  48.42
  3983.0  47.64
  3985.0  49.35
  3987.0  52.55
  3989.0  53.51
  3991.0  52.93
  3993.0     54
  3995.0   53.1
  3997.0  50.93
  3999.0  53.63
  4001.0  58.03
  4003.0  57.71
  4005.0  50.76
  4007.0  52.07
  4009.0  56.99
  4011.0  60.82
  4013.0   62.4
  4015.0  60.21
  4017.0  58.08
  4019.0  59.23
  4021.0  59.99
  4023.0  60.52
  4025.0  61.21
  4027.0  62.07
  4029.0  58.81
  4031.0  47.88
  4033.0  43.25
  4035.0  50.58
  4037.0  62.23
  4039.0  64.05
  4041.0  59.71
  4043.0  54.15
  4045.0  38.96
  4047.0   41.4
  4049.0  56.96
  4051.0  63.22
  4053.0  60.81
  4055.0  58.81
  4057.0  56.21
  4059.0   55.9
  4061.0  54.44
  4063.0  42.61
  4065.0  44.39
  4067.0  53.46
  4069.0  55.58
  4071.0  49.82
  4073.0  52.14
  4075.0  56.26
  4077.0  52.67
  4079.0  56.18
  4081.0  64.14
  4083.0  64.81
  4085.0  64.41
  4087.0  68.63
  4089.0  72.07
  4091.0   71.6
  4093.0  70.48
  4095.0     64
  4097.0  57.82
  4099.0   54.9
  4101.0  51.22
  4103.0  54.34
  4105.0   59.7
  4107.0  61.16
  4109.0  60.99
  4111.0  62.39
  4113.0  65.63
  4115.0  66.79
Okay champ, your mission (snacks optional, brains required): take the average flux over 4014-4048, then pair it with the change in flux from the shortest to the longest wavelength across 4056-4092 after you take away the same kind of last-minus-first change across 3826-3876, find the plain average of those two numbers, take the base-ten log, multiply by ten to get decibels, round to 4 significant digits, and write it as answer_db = 14.15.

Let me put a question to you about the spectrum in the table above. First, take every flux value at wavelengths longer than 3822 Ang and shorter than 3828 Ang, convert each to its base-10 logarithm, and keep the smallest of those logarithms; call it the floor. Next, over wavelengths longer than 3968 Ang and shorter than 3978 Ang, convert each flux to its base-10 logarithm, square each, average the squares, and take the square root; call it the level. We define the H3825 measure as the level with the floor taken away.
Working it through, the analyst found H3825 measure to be 0.25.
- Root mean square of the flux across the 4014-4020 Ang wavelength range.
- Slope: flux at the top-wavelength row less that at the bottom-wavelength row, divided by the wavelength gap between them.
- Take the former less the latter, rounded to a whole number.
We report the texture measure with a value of 59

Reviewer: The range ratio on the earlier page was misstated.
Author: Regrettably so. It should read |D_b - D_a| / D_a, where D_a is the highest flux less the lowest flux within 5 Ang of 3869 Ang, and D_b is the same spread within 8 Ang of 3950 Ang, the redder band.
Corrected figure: 2.3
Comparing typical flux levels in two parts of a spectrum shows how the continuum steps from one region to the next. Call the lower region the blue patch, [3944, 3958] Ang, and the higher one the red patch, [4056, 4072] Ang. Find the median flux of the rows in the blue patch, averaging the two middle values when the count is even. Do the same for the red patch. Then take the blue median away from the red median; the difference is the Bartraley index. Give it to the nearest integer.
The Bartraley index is 18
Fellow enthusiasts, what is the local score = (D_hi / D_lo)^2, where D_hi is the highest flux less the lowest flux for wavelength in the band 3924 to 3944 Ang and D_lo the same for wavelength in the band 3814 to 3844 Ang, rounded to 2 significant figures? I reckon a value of 1.4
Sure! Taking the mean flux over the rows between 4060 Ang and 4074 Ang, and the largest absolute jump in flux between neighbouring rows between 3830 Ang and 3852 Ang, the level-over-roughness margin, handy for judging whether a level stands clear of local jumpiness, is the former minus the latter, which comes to 39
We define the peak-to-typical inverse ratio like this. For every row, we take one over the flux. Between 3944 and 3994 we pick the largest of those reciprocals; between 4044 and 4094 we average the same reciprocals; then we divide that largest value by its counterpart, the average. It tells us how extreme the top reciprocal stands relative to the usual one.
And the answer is 4.4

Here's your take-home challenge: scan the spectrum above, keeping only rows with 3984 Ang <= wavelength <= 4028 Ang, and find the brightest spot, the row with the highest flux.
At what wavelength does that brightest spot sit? 4013.0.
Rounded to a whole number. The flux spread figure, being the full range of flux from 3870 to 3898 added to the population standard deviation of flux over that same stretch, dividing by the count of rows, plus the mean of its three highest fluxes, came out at 63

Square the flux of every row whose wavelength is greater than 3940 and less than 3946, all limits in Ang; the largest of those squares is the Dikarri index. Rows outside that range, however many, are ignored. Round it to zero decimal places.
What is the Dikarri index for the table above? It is 647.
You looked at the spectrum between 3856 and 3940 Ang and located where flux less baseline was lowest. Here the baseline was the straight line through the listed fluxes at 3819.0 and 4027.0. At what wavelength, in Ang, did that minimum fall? 3933.0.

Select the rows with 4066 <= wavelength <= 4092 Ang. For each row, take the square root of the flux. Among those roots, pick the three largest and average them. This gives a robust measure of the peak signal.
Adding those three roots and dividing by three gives 8.4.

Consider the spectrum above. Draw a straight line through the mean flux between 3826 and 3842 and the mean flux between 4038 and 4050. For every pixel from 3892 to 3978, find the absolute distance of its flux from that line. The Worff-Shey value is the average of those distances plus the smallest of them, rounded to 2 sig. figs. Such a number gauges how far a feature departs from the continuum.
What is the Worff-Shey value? 11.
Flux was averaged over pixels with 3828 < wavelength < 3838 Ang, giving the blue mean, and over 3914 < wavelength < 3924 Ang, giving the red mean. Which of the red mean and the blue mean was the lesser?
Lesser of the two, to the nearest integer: 16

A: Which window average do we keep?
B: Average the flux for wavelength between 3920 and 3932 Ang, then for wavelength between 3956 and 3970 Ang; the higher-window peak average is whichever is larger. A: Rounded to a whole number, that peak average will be 23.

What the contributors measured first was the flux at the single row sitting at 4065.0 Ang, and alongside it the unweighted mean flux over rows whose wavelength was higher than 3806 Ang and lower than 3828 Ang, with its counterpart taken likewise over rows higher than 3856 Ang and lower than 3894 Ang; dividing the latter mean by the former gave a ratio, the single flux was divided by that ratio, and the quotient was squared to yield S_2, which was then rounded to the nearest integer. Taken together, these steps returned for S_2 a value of 1565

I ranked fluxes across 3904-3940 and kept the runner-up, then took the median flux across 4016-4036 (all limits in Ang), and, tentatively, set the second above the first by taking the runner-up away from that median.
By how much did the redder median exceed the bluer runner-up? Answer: 13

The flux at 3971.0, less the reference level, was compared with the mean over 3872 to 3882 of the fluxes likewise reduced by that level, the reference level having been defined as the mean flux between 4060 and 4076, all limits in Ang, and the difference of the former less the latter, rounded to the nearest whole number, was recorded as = -13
